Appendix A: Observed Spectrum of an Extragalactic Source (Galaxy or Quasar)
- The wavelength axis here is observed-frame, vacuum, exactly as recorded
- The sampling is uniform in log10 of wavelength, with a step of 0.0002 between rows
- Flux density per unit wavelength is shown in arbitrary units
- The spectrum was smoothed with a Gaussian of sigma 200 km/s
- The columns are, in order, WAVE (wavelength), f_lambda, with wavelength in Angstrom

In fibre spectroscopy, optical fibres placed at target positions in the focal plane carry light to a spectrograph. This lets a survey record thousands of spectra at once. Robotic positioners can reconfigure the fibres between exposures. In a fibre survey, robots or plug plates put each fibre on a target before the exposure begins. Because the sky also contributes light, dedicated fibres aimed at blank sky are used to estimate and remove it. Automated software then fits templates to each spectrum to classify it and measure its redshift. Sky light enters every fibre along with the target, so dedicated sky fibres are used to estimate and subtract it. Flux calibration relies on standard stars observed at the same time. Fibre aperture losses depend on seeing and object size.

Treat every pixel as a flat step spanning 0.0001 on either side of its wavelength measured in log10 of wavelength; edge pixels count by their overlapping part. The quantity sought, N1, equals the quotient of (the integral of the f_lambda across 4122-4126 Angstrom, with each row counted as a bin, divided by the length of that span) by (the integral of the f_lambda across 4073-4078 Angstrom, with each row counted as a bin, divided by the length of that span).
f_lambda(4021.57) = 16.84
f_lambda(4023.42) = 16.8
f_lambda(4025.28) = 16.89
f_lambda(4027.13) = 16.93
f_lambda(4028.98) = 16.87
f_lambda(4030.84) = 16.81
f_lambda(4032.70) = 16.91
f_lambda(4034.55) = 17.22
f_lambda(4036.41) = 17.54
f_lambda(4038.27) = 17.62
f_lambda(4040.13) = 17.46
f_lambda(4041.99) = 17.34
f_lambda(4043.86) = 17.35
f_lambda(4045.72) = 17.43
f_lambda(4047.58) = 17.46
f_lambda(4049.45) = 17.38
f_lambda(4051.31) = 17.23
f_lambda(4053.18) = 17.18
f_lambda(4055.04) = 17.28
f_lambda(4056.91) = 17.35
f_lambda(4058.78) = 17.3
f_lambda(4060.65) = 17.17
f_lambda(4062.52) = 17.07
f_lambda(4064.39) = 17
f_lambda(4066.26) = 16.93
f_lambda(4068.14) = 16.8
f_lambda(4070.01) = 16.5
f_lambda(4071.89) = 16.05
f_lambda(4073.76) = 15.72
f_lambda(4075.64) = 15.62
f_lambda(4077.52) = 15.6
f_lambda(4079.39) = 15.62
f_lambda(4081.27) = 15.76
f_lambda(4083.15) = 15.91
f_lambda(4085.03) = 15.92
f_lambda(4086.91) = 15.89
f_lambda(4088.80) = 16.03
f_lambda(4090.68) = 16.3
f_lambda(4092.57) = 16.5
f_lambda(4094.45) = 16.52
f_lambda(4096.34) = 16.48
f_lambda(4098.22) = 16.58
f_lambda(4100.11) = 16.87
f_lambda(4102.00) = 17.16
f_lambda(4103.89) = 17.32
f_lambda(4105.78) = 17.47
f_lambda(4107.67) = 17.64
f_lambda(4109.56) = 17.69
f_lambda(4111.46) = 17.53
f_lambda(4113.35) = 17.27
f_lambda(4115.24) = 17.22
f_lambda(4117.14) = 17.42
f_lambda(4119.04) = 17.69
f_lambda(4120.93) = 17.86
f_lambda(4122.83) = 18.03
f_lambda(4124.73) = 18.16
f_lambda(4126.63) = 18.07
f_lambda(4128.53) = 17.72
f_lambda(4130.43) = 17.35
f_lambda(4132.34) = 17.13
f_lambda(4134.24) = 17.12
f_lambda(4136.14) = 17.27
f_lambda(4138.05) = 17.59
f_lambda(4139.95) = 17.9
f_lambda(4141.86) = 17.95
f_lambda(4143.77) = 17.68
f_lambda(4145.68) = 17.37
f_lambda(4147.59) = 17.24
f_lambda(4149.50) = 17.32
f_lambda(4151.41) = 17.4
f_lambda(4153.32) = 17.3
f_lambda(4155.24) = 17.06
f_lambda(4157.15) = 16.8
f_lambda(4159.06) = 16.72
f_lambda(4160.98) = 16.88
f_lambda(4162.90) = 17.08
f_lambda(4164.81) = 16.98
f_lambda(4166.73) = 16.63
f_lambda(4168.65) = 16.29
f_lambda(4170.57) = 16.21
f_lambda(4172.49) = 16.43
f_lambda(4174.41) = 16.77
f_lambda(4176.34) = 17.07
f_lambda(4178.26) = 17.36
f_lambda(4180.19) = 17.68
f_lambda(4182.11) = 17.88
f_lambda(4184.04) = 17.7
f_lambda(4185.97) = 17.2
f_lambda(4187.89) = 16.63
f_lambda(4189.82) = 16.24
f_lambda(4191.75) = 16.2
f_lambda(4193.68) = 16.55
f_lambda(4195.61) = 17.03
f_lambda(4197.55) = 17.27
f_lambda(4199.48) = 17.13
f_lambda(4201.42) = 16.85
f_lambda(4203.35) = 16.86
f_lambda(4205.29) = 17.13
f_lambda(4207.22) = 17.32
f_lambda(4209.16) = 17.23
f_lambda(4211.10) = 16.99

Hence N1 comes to 1.16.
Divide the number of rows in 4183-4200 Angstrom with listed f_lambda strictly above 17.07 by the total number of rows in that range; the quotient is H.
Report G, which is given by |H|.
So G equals 0.44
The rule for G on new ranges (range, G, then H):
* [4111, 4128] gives 1.00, 1.00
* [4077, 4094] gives 0.00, 0.00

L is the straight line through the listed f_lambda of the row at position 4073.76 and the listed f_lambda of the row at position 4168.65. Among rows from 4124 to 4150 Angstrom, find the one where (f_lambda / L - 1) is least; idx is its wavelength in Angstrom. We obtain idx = 4134.24 Angstrom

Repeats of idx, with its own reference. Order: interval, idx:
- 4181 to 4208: 4191.75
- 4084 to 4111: 4086.91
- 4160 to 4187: 4170.57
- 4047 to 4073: 4071.89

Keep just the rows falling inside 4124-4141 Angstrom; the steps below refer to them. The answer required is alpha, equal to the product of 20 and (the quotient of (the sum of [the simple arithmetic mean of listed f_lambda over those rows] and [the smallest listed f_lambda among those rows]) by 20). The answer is 34.7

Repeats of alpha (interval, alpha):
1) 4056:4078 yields 32.2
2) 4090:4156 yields 33.6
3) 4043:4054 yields 34.5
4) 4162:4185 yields 33.2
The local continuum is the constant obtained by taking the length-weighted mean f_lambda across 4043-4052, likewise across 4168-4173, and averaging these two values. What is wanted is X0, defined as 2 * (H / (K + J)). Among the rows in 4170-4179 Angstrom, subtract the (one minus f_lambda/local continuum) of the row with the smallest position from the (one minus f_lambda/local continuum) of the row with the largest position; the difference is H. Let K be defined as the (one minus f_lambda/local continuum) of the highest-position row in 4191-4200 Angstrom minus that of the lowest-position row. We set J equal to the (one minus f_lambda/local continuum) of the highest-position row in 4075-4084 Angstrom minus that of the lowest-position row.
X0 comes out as 2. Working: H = -0.07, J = -0.017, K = -0.06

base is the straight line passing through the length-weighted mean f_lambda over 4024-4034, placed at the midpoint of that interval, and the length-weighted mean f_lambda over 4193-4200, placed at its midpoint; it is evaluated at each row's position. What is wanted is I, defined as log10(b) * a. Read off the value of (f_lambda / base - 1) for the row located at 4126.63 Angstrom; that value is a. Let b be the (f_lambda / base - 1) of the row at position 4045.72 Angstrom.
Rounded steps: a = 0.066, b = 0.03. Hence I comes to -0.10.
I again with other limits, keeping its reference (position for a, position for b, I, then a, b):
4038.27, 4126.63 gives -0.05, 0.042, 0.07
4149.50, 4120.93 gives -0.03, 0.021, 0.05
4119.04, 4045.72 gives -0.07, 0.044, 0.03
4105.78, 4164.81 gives -0.15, 0.031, 0.00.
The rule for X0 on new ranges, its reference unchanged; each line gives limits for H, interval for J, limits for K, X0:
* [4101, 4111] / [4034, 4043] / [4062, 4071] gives -2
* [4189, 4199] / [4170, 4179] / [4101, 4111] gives 1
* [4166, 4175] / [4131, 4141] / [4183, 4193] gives 0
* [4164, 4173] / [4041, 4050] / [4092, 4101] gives -3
